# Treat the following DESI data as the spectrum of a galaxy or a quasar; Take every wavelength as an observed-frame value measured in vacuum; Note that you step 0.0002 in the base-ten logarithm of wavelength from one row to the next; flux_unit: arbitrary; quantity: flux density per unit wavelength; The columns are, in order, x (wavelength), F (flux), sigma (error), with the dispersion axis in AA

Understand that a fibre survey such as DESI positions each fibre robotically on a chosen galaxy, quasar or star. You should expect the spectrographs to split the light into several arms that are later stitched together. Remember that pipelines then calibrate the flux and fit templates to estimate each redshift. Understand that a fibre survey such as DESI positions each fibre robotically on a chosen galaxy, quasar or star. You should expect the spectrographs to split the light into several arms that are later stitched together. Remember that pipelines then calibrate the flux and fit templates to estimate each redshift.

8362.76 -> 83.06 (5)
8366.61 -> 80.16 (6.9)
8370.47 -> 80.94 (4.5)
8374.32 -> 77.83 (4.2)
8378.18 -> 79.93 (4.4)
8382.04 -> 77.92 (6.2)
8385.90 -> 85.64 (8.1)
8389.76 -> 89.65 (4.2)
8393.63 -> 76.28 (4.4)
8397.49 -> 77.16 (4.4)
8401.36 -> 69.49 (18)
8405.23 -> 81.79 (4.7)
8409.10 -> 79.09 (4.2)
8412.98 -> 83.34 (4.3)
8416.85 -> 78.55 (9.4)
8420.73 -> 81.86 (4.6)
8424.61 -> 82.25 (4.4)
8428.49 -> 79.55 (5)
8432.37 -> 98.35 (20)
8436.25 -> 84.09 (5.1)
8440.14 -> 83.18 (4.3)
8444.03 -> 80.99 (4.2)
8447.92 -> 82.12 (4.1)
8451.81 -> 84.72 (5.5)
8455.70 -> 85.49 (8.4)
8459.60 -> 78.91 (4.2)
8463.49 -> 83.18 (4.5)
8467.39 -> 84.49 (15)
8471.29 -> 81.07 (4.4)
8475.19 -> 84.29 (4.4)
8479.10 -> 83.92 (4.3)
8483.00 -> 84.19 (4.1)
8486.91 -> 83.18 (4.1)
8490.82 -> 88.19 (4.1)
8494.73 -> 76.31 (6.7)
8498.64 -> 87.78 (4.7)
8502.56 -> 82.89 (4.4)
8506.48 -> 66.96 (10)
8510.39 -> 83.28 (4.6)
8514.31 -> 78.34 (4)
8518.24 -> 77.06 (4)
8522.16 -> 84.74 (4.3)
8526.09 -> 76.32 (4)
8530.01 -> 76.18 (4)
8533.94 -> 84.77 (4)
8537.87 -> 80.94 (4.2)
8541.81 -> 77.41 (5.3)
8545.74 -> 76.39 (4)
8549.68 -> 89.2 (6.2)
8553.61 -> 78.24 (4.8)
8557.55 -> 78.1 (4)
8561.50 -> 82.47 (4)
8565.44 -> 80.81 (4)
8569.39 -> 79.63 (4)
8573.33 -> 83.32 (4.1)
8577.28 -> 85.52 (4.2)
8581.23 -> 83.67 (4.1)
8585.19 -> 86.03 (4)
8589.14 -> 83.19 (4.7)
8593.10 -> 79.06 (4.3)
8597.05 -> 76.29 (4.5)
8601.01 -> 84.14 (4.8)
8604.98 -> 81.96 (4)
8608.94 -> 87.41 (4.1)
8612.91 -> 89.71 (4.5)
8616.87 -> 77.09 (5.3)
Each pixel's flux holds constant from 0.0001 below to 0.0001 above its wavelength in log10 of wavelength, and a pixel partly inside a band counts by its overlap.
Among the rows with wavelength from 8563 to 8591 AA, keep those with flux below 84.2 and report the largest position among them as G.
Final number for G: 8589.14 AA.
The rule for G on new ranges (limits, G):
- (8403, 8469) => 8463.49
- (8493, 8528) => 8526.09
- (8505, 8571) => 8569.39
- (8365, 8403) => 8401.36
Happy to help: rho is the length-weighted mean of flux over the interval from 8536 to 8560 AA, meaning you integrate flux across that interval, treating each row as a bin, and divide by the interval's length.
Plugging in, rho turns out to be 80.1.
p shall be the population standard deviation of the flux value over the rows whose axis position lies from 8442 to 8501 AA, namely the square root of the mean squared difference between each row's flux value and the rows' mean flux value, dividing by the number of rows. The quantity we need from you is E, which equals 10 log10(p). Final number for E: 4.8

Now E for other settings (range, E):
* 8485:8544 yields 7.3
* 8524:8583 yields 5.8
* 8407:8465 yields 6.6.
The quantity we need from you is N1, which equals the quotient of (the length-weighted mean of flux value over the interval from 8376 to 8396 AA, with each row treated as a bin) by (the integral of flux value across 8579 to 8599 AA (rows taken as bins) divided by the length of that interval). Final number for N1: 1.000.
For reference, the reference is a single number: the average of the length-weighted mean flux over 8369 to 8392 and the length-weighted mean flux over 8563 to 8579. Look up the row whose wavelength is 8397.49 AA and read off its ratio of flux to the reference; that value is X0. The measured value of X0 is 0.940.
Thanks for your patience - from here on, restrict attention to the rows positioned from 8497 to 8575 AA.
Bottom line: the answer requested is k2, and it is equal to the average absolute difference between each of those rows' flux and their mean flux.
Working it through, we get 3.8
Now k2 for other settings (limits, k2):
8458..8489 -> 1.5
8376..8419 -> 3.8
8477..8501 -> 2.8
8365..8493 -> 3.2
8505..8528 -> 4.3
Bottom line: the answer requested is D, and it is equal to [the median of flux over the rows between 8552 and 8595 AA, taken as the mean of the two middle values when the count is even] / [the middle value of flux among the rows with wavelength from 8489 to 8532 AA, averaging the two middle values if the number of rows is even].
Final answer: 1.05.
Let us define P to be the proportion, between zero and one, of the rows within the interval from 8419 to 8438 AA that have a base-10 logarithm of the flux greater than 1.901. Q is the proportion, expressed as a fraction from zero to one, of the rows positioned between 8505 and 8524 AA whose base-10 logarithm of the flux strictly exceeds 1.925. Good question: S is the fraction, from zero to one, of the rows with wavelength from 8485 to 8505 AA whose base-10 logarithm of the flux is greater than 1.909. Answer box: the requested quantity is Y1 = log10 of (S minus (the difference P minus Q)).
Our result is -0.7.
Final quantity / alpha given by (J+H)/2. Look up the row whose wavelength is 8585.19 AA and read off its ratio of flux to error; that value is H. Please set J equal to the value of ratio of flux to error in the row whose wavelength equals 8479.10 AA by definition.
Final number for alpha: 20.5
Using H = 21.5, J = 19.5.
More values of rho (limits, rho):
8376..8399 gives 81.1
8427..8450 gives 84.8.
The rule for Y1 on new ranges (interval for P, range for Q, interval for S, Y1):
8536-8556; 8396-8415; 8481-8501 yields -0.4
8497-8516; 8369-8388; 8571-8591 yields -0.2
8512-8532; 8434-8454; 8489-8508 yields -0.2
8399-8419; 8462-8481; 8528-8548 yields -0.7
